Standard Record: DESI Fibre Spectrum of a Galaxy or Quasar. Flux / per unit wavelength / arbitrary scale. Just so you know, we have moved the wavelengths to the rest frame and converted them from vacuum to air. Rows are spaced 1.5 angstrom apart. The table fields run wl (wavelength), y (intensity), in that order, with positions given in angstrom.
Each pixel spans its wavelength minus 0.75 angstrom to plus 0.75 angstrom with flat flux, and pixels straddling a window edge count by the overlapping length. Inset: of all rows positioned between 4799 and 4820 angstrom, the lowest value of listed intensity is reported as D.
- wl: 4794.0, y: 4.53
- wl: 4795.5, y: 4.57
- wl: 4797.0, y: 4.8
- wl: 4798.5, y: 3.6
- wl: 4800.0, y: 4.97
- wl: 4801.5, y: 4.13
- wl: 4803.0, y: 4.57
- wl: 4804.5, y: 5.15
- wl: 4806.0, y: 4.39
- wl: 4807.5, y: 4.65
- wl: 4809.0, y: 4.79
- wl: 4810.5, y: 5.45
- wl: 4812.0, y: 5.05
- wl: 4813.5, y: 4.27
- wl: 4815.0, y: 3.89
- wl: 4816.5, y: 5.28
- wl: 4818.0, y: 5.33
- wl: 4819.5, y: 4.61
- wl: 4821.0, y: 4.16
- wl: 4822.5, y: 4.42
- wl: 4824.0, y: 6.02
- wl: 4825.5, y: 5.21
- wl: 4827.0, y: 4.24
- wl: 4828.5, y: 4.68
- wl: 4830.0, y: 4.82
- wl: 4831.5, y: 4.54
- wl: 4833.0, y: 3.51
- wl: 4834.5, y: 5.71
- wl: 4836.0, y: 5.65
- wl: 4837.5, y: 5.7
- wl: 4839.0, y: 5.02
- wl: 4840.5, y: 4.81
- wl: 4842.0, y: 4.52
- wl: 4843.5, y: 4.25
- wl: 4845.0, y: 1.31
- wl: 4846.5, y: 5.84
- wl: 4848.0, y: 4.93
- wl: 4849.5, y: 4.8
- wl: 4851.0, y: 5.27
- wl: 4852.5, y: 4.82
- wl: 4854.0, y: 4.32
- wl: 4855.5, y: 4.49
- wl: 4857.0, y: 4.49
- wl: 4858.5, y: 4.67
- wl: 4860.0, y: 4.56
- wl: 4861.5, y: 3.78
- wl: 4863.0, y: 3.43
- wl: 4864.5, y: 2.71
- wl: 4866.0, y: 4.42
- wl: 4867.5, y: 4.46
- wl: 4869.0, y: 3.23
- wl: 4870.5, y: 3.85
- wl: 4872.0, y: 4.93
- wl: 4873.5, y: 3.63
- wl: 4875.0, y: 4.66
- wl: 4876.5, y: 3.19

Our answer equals 3.89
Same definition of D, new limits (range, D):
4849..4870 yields 2.71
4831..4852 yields 1.31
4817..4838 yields 3.51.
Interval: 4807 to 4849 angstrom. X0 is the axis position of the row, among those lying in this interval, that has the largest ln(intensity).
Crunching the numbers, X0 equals 4824.0 angstrom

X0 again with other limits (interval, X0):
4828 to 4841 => 4834.5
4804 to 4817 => 4810.5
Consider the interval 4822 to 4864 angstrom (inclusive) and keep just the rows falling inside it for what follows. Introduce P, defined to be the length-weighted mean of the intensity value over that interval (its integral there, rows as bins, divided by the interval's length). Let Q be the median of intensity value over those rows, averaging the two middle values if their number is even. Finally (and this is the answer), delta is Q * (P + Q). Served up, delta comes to 43.5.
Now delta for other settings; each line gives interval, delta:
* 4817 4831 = 44.5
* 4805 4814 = 44.9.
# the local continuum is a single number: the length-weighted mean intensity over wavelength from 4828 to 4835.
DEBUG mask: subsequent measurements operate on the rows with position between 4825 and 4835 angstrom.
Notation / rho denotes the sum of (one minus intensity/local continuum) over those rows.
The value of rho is -0.09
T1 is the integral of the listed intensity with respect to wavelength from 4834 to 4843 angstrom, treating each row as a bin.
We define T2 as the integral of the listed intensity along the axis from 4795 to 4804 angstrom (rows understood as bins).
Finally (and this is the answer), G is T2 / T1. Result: 0.86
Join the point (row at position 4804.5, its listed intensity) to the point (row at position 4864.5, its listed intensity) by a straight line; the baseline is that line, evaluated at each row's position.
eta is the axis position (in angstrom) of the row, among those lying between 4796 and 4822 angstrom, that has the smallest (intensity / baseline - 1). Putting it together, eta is 4798.5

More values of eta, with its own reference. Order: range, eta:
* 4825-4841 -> 4833.0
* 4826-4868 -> 4845.0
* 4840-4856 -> 4845.0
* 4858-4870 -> 4864.5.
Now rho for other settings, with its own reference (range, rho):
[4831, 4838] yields -0.44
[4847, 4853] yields -0.30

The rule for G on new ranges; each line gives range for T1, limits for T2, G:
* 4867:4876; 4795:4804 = 1.09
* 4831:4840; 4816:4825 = 0.99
